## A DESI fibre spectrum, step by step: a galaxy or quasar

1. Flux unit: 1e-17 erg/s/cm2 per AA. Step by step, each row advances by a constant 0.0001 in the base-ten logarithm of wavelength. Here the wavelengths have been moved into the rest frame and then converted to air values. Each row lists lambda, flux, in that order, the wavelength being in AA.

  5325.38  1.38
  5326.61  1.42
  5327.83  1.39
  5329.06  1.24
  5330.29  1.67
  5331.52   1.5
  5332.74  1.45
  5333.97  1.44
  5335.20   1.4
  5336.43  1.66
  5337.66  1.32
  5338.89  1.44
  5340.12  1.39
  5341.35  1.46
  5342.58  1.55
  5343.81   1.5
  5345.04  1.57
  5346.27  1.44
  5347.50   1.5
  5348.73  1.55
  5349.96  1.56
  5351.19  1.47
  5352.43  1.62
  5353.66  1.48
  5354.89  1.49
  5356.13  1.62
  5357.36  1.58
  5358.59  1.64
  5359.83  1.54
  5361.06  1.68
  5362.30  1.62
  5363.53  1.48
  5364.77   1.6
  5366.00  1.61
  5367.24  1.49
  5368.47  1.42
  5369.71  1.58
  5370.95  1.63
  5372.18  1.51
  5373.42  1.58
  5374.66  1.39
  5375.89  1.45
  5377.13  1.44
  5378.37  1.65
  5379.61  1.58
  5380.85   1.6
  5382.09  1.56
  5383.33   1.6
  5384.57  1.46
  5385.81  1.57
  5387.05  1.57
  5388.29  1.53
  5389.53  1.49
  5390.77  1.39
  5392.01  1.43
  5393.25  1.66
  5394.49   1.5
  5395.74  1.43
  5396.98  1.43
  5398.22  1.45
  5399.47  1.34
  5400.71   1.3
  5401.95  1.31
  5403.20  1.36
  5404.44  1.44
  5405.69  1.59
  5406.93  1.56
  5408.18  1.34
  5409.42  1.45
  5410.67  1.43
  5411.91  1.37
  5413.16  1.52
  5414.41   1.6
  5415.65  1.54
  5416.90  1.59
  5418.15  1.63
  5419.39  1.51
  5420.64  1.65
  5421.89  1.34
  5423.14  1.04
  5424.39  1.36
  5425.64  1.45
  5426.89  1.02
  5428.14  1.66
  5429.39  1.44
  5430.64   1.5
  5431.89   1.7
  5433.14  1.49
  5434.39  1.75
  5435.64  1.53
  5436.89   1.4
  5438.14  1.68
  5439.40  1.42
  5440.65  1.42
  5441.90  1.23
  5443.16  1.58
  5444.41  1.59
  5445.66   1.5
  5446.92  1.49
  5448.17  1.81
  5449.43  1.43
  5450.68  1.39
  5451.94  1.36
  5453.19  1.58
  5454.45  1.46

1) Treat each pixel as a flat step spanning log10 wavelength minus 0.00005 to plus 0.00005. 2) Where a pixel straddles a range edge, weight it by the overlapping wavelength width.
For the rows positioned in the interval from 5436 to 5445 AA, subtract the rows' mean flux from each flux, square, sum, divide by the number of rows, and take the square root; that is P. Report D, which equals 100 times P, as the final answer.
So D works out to 14.0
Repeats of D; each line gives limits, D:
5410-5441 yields 17.3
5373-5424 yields 12.2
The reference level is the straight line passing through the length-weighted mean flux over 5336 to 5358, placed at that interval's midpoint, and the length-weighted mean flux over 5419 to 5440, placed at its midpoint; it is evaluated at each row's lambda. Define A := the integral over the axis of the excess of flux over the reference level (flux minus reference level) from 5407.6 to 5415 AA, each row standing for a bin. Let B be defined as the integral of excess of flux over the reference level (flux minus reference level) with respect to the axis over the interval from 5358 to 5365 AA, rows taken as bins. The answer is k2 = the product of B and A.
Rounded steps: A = -0.2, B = 0.63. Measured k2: -0.1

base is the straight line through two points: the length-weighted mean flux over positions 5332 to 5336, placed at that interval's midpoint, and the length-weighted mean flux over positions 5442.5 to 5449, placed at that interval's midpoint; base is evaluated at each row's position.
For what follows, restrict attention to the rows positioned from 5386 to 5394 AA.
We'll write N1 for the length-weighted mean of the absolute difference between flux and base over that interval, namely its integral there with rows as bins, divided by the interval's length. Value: 0.074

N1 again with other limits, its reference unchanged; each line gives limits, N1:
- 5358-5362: 0.143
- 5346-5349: 0.048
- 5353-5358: 0.073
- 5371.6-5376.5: 0.065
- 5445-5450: 0.140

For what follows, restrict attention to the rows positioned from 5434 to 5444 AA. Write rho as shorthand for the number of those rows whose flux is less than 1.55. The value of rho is 5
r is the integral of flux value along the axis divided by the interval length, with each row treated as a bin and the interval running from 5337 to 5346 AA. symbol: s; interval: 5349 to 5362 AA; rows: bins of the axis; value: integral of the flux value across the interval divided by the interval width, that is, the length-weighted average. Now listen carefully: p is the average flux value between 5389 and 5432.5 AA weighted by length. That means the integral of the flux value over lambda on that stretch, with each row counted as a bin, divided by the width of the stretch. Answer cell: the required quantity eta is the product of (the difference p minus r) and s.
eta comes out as -0.02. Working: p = 1.45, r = 1.46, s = 1.57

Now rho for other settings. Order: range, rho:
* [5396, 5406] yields 7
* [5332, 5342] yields 7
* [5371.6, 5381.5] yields 4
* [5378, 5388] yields 1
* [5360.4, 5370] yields 3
